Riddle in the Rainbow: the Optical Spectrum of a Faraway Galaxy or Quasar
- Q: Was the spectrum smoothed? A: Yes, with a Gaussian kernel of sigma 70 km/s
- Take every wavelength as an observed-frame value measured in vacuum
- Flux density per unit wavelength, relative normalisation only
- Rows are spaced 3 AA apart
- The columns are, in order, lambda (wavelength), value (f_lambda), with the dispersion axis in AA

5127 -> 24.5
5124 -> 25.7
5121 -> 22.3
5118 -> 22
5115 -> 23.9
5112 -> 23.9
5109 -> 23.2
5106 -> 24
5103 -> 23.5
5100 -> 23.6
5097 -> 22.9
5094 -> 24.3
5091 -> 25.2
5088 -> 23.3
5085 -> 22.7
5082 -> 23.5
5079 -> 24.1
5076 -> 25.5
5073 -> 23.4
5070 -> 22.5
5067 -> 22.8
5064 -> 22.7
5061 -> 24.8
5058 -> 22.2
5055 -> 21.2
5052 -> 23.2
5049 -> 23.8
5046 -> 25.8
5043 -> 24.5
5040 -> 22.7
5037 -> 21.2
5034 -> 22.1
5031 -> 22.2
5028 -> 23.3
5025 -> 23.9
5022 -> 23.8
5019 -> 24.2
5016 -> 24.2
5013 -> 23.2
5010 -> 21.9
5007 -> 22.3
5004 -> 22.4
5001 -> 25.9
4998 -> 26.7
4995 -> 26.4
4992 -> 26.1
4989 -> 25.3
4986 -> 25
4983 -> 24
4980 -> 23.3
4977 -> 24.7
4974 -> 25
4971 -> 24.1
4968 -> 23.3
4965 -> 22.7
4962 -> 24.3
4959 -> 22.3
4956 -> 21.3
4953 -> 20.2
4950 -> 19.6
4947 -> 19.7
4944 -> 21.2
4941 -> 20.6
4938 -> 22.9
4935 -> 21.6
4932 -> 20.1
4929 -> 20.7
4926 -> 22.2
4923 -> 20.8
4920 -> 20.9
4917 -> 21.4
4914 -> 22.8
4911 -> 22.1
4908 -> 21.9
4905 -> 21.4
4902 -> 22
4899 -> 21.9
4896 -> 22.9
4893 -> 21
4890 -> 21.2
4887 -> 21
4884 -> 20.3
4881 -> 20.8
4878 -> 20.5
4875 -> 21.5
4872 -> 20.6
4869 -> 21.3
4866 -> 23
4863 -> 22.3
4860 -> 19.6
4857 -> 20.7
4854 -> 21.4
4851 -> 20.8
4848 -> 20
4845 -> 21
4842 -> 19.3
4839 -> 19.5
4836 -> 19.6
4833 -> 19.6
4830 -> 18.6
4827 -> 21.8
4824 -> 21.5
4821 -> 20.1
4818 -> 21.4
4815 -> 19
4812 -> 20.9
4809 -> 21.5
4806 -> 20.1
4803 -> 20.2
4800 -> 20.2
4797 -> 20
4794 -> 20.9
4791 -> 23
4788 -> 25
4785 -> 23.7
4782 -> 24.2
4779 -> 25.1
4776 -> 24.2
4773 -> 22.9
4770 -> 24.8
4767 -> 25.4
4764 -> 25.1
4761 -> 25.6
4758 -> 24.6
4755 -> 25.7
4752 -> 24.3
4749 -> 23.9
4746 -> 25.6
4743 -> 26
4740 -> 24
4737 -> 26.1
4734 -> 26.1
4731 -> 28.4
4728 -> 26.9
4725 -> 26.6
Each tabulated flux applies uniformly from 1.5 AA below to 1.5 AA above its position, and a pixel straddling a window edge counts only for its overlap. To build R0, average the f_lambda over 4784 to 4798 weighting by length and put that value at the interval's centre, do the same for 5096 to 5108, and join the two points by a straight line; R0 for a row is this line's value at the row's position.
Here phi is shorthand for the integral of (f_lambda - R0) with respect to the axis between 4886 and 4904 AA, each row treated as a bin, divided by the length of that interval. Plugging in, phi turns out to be -1.2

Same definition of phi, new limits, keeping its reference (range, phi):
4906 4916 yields -0.8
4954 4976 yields 0.2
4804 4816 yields -2.2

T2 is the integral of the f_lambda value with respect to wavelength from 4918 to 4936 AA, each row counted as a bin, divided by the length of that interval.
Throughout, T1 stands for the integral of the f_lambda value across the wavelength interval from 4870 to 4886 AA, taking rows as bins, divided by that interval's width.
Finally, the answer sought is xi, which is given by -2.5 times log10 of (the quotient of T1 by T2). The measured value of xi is 0.01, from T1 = 20.8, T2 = 21.0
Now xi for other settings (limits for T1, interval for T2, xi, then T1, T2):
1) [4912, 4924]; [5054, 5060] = 0.02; 21.5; 22.0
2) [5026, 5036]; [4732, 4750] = 0.13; 22.5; 25.4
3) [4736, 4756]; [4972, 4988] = -0.03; 25.0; 24.4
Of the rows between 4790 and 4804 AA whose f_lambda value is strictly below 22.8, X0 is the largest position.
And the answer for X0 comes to 4803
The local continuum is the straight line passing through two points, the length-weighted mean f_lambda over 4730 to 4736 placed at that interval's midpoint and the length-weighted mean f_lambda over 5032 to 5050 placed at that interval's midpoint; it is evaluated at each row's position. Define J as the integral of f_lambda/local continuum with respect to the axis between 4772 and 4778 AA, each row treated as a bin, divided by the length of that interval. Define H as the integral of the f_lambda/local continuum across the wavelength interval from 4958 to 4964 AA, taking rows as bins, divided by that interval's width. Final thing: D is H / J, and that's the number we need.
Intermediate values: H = 0.961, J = 0.89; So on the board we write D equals 1.07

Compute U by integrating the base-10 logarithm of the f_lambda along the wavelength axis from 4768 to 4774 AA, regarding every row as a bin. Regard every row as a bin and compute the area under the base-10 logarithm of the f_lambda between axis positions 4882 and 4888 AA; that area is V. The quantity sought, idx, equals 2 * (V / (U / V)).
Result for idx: 15.0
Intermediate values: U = 8.29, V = 7.9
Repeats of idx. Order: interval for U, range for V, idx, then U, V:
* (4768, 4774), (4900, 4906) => 15.5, 8.29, 8.0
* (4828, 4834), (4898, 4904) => 16.8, 7.71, 8.0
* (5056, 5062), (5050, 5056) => 16.0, 8.19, 8.1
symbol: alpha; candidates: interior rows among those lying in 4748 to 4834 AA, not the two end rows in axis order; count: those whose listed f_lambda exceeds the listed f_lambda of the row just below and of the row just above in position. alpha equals 8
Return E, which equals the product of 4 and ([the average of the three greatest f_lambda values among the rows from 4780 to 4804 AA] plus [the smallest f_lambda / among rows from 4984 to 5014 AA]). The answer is 185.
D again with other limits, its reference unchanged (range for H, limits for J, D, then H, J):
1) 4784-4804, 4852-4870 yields 0.99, 0.830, 0.84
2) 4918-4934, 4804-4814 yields 1.07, 0.849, 0.79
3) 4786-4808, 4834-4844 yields 1.07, 0.814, 0.76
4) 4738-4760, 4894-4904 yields 1.05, 0.928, 0.89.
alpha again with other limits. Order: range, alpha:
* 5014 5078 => 4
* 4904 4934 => 2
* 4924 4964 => 2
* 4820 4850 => 2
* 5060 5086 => 2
